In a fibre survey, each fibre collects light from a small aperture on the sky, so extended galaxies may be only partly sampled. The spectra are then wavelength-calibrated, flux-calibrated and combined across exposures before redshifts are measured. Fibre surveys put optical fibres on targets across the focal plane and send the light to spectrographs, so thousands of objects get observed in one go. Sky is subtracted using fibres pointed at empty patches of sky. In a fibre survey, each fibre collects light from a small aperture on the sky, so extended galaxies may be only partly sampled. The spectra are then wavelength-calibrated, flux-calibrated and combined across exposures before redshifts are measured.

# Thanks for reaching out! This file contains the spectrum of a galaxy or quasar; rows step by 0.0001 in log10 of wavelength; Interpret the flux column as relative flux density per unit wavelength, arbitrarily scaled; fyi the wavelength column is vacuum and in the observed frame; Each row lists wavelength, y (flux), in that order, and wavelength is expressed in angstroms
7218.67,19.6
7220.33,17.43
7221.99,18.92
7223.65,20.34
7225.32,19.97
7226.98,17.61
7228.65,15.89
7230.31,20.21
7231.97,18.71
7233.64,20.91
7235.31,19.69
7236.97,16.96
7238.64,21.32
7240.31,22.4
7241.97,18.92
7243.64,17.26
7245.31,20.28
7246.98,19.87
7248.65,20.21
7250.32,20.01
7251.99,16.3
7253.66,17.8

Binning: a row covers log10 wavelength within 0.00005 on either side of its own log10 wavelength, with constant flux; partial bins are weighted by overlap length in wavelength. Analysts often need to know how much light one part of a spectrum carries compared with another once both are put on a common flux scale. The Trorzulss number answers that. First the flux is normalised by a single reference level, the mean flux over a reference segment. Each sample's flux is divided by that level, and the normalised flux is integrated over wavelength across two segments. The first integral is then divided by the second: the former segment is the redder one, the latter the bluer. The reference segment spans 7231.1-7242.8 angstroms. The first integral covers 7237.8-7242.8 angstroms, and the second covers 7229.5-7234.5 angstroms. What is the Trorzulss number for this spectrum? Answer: 1.05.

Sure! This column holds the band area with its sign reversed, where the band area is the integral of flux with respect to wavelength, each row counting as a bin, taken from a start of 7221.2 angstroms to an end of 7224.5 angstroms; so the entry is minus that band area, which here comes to -65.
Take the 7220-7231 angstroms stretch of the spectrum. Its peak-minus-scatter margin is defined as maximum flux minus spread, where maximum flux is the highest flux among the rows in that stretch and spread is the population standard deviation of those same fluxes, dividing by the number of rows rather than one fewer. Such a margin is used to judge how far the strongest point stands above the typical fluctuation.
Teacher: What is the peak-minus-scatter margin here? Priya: 18.8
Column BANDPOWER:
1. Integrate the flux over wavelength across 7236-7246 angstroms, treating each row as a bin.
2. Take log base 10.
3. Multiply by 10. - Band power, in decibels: 23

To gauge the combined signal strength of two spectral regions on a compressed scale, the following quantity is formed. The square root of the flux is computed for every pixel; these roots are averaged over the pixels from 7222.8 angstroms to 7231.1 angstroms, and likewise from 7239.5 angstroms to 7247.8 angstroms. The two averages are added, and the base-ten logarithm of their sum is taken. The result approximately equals 0.943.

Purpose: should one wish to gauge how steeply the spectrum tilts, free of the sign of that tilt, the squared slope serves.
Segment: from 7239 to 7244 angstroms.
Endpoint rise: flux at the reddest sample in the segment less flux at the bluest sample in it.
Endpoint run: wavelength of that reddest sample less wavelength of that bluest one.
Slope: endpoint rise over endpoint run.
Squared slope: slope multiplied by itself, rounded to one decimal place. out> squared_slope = 2.4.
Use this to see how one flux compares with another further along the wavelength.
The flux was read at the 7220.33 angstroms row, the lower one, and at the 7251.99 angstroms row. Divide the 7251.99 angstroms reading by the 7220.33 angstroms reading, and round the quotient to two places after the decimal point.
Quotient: 0.94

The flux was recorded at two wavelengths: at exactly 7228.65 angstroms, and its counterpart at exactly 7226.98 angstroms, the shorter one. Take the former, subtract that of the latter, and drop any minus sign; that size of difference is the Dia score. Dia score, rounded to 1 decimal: 1.7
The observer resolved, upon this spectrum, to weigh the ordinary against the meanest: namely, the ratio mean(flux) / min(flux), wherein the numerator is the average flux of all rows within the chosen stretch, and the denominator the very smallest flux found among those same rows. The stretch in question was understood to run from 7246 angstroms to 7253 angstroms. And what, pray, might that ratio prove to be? 1.17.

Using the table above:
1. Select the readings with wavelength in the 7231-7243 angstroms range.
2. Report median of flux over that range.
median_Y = 19.7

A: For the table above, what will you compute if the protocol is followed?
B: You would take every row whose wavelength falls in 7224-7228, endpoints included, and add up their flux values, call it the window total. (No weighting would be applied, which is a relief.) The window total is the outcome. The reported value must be 37.6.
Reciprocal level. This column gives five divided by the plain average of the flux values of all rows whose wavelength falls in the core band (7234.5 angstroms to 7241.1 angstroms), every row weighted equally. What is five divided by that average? 0.249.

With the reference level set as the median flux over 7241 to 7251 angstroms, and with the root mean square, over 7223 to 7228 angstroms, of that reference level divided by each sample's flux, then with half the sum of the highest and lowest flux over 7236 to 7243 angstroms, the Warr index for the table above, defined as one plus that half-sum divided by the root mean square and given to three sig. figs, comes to 19.9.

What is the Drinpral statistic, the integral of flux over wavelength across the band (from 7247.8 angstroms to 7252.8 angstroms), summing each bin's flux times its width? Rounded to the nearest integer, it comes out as 94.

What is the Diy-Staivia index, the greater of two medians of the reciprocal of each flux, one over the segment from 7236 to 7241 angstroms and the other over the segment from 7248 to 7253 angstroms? 0.0500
